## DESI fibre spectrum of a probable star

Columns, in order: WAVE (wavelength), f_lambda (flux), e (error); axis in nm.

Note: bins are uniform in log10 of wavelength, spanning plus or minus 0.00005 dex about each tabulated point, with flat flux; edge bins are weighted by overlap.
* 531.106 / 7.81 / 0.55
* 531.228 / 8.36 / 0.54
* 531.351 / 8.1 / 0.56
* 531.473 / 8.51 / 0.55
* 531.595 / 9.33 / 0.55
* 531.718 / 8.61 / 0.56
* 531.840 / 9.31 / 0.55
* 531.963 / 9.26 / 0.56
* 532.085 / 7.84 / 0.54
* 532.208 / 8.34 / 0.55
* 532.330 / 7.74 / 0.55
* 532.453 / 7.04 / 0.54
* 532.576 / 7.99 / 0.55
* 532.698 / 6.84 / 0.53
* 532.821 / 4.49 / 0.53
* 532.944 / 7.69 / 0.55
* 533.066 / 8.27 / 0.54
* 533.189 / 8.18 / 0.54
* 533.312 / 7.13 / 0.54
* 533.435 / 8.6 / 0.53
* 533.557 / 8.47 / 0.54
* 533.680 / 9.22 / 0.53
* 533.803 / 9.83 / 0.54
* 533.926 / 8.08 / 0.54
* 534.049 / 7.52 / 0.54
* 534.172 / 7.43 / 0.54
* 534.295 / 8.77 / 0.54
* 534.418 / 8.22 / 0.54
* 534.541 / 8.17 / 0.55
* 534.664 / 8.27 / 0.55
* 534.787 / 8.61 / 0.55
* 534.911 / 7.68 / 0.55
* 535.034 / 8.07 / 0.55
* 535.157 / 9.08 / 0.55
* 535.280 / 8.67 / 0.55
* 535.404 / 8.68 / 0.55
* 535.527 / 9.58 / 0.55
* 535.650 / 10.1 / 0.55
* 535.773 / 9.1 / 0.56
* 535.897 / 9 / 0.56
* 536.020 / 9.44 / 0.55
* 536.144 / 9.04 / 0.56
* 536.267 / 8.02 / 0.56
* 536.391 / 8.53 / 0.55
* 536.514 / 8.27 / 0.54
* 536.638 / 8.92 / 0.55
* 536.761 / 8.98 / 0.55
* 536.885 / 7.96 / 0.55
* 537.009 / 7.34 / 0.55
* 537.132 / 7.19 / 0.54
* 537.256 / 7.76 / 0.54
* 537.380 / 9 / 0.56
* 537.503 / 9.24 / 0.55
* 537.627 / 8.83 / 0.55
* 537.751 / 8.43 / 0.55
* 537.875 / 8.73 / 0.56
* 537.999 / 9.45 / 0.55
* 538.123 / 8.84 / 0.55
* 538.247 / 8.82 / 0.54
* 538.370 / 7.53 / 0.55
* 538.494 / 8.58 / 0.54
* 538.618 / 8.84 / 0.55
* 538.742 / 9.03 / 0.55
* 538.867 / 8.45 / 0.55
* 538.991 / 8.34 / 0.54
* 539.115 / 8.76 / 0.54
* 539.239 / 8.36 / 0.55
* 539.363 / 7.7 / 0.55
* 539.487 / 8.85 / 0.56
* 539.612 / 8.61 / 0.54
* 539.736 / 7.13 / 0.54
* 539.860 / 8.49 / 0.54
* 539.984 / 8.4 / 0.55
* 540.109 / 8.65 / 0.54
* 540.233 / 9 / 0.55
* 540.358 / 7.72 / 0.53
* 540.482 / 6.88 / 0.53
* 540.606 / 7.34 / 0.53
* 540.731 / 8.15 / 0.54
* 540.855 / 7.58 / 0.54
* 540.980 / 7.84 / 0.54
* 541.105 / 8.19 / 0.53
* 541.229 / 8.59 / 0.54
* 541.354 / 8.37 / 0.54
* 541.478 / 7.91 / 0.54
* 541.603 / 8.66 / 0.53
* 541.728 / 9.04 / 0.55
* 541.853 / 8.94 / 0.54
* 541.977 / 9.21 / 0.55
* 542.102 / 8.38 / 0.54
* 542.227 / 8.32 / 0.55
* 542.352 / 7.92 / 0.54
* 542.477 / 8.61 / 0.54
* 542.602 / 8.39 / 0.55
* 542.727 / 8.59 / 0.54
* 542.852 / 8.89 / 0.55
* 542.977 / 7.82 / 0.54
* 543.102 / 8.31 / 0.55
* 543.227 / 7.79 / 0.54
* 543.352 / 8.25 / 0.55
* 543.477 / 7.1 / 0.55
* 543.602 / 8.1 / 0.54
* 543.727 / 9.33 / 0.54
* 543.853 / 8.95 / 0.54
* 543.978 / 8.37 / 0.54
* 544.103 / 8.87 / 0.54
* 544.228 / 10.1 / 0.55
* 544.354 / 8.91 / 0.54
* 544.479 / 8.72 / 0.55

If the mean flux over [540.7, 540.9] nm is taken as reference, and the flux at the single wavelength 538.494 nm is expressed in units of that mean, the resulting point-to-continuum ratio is 1.09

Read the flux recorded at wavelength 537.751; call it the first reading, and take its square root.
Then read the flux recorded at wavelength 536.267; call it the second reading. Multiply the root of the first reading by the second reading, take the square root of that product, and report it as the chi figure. 4.83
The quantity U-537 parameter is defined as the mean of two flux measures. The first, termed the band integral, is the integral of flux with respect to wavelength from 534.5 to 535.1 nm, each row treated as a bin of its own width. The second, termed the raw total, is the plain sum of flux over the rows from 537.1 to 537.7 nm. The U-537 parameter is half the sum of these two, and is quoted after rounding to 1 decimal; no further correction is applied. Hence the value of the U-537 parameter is 23.5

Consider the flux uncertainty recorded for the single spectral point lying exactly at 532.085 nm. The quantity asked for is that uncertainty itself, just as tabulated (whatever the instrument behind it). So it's 0.540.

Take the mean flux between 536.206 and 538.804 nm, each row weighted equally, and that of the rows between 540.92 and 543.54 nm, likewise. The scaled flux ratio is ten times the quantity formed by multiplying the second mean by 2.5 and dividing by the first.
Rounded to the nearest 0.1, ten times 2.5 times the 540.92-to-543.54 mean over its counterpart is 24.6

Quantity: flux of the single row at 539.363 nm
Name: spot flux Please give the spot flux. 7.7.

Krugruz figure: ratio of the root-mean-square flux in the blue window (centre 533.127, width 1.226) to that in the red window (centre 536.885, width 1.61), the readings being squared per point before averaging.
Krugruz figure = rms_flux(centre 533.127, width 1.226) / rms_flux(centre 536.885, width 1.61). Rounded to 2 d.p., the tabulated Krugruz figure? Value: 0.93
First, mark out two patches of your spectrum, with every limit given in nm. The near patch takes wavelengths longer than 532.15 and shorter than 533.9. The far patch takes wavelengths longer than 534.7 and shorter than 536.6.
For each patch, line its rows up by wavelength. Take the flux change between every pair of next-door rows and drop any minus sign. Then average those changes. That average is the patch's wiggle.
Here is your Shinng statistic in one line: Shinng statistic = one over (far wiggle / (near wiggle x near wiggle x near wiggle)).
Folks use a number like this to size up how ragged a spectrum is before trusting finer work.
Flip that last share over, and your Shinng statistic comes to 2.0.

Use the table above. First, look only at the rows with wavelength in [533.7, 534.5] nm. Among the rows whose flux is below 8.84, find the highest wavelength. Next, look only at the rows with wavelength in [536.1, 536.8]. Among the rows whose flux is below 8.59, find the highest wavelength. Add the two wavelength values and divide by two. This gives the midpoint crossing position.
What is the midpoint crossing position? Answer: 535.47 nm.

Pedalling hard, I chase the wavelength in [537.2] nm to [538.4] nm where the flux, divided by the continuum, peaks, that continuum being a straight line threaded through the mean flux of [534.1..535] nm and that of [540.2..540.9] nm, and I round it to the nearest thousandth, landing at 537.999 nm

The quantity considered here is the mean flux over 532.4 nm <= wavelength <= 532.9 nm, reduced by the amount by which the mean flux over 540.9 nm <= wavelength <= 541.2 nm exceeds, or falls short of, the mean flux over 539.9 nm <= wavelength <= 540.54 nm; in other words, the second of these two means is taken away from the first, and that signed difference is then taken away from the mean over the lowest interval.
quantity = 6.7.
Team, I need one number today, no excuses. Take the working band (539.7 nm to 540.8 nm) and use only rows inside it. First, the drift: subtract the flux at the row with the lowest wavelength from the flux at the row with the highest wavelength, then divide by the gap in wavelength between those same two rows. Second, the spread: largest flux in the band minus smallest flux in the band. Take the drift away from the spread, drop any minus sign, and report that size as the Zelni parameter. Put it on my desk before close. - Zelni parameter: 1.1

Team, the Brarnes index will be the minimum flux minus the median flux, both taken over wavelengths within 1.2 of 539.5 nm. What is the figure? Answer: -1.57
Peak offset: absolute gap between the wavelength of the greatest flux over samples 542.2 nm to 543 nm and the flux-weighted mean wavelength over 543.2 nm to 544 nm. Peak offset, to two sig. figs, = 0.76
